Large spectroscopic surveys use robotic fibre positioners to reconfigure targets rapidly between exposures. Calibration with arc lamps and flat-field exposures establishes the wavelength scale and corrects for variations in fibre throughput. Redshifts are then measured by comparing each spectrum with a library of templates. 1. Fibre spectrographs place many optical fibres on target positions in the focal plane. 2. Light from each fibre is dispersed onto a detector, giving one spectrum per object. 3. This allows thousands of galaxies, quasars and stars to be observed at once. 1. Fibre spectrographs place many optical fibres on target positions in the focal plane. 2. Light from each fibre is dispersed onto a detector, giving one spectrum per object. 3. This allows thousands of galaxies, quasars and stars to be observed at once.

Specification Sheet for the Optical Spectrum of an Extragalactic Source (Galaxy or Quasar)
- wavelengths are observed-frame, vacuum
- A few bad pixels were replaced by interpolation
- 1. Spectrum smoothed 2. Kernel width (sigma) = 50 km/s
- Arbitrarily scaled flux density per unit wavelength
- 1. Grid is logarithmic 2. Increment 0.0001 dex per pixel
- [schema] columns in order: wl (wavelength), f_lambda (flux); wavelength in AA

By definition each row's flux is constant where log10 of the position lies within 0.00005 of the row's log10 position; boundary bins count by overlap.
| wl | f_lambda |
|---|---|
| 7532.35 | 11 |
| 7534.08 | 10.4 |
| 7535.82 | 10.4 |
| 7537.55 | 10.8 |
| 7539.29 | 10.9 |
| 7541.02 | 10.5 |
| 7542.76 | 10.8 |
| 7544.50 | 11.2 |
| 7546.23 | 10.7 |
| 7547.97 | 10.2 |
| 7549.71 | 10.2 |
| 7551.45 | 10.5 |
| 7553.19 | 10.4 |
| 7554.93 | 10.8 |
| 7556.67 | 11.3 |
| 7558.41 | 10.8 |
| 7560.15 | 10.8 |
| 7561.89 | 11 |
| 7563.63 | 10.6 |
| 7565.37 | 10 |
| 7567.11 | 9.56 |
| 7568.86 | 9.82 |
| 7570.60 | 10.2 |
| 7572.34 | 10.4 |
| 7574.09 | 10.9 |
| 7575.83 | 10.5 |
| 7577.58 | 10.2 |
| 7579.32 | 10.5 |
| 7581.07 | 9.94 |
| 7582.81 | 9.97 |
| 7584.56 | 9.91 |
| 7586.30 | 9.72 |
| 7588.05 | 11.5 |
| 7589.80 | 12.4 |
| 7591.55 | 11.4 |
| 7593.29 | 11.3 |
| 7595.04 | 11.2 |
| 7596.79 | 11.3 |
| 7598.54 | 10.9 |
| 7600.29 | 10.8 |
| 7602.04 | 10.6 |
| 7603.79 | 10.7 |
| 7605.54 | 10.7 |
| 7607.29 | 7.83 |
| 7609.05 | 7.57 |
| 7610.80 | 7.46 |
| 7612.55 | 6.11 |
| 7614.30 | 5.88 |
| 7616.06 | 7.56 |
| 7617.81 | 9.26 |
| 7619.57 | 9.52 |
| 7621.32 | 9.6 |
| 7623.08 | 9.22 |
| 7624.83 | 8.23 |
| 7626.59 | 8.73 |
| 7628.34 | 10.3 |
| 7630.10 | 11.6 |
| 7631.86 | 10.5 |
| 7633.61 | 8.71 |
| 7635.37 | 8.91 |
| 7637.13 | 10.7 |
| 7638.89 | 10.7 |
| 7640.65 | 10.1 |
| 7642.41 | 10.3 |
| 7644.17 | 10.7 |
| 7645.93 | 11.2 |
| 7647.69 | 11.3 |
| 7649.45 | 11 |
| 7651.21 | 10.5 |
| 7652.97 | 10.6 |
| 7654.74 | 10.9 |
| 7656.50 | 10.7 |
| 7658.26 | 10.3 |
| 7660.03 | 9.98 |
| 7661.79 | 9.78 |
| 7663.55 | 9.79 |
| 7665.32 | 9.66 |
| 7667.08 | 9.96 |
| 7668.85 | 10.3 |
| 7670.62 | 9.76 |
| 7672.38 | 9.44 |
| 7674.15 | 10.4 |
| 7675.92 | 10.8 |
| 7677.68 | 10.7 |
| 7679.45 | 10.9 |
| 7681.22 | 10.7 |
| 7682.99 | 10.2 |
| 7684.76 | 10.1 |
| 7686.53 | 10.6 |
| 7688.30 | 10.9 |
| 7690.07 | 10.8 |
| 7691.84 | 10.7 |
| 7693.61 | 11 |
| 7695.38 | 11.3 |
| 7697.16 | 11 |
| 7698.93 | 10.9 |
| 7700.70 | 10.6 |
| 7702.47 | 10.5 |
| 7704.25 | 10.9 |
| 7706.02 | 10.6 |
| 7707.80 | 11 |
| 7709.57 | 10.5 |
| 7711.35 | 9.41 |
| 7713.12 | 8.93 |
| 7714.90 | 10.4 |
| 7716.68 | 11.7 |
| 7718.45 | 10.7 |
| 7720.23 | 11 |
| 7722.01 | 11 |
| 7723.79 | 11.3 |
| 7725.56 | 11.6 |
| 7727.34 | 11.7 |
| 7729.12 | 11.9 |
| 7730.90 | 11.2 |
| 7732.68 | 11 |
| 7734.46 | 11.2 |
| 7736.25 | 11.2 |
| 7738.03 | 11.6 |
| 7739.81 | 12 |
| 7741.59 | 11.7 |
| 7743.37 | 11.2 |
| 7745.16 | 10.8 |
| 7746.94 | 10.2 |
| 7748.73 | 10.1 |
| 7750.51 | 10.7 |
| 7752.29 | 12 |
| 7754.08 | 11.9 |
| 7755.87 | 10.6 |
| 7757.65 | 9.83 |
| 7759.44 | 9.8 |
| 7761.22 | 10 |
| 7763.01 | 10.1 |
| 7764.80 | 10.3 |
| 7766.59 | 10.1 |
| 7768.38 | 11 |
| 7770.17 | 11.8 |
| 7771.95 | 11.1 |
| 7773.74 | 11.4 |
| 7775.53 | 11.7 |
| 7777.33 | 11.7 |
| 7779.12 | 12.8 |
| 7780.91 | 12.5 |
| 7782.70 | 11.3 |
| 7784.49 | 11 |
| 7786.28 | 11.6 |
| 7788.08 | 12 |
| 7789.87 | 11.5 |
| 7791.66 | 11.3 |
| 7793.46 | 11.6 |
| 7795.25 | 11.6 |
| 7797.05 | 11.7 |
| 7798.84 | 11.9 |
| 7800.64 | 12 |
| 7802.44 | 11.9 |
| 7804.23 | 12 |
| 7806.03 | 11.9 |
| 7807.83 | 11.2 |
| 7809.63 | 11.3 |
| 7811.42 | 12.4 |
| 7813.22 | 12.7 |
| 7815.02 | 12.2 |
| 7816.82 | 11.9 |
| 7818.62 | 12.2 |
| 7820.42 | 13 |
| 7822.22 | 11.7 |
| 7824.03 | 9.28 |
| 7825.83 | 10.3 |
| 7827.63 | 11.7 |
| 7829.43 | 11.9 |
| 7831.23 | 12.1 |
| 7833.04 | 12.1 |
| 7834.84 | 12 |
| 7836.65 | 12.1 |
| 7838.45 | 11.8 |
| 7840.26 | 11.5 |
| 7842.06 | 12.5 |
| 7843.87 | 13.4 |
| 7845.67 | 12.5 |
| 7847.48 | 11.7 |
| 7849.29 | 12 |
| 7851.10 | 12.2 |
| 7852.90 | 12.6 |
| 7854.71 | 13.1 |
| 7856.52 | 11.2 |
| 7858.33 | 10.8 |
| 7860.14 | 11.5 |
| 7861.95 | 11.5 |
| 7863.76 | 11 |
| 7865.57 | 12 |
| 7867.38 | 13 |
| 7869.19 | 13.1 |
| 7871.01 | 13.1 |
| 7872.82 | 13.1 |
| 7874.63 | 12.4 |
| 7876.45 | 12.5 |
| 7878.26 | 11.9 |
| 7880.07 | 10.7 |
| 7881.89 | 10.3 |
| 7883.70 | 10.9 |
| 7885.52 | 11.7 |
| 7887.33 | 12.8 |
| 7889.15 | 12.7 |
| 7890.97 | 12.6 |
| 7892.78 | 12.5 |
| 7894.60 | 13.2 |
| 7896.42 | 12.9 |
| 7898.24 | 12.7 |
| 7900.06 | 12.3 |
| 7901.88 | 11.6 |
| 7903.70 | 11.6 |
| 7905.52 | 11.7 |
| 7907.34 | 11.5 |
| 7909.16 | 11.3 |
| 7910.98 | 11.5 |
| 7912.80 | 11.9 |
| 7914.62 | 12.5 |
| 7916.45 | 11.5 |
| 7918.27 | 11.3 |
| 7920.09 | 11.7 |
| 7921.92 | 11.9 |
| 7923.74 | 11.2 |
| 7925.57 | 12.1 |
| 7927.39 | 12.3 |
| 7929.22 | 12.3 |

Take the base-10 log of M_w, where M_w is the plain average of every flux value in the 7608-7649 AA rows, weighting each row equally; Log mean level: 0.97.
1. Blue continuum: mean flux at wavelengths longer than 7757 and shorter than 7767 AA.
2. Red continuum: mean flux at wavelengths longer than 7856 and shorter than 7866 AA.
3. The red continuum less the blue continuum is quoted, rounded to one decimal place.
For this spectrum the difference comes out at 1.3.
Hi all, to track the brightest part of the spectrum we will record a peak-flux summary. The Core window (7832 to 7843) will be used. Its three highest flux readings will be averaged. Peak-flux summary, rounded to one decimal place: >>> 12.2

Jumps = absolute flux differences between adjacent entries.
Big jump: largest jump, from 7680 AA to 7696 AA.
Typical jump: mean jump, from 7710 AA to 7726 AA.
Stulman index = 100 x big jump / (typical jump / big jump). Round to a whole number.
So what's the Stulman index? 39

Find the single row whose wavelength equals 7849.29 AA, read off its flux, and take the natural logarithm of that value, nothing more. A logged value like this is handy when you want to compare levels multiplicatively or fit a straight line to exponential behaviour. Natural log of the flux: 2.48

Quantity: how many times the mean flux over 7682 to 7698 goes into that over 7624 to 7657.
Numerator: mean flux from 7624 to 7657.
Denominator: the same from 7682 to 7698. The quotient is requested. 0.96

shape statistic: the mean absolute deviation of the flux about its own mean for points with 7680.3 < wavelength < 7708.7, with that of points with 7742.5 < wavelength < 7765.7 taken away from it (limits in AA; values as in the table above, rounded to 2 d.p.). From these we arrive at -0.34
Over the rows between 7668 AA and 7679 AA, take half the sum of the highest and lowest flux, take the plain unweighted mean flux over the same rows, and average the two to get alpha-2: 10.2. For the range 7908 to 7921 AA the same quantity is 11.8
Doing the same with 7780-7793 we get 11.7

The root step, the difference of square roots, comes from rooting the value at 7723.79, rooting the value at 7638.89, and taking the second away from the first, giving 0.1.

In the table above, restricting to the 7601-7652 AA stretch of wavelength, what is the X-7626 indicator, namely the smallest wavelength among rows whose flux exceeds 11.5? 7630.10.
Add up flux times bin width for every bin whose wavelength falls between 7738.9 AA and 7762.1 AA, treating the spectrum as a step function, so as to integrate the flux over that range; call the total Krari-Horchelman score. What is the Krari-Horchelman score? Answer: 251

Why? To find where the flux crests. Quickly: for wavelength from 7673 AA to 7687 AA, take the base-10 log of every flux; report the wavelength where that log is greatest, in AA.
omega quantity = 7679.45 AA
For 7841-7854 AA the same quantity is 7843.87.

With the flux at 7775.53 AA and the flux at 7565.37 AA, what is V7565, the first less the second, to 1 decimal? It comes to 1.7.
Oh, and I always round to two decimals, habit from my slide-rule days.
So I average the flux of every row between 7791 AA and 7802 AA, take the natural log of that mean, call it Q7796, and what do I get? 2.46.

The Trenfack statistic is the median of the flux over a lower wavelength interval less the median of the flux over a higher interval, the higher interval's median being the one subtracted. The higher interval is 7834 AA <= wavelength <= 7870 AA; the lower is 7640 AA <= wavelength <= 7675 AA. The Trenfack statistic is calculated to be -1.7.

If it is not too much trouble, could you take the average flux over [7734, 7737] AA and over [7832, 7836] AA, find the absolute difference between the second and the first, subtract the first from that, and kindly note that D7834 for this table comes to -10.3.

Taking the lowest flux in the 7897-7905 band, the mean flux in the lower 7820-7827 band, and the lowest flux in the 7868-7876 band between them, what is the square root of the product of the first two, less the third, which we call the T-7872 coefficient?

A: -1.1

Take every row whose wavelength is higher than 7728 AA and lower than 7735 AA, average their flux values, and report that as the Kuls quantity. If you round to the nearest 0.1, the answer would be 11.3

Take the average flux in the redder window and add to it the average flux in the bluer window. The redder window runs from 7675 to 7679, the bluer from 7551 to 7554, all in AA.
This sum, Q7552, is 21.2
